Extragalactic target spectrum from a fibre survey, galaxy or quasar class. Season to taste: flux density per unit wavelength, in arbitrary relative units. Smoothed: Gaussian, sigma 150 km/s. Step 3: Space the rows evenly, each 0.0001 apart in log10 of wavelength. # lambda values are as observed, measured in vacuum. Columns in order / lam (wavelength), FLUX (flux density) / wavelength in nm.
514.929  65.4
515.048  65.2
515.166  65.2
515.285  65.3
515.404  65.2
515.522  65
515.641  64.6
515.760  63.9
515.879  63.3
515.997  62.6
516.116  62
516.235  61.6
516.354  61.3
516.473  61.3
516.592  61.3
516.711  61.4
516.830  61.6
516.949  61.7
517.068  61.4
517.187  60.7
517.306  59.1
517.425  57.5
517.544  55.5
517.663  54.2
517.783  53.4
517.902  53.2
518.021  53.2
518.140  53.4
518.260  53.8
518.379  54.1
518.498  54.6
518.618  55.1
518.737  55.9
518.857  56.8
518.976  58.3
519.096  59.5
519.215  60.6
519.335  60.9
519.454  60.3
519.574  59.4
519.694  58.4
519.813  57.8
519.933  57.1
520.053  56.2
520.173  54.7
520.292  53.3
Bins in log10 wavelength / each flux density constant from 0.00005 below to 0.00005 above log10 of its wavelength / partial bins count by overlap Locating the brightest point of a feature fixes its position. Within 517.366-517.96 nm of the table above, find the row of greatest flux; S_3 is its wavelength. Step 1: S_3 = 517.425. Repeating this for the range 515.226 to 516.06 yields 515.285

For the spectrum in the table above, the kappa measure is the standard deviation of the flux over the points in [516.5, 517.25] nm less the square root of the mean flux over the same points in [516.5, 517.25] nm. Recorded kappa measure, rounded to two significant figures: -7.5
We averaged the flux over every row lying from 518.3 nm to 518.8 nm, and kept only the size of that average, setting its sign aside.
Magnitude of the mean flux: 54.9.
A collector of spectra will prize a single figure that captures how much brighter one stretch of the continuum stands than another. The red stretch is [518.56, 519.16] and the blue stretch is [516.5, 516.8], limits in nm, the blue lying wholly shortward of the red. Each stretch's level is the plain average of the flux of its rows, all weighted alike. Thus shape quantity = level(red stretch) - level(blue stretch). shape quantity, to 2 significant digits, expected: -4.2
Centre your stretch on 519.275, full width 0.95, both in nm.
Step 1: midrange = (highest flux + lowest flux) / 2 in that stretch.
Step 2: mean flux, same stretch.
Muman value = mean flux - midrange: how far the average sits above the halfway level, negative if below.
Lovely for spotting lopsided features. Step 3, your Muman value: 0.43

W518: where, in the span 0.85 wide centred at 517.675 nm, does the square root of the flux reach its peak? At 517.306 nm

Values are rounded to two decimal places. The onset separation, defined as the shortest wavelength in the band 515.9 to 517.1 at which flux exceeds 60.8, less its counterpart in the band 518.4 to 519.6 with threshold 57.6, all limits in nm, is -2.98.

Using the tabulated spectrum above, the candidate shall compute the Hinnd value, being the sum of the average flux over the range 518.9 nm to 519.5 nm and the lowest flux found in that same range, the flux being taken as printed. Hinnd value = 118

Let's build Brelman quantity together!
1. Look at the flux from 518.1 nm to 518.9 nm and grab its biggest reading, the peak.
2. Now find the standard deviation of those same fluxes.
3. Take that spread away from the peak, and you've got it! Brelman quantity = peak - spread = 56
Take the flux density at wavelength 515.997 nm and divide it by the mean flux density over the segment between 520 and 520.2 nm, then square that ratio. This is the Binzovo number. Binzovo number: 1.27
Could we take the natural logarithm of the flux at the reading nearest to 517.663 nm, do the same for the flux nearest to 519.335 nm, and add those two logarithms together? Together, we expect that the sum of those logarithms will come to 8.10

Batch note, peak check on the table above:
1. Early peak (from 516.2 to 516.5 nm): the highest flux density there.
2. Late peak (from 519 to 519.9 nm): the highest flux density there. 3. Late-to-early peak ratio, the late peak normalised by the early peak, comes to 0.99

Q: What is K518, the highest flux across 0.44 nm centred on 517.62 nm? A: 57.5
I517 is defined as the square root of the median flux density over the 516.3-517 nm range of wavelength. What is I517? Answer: 7.8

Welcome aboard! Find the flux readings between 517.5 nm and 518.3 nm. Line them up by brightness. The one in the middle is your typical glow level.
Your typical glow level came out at 53.4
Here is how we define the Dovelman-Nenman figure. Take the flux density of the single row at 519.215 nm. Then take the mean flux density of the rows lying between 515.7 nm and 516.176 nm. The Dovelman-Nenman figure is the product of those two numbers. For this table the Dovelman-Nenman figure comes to 3815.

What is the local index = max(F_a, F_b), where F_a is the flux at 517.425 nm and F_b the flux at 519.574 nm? 59.4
